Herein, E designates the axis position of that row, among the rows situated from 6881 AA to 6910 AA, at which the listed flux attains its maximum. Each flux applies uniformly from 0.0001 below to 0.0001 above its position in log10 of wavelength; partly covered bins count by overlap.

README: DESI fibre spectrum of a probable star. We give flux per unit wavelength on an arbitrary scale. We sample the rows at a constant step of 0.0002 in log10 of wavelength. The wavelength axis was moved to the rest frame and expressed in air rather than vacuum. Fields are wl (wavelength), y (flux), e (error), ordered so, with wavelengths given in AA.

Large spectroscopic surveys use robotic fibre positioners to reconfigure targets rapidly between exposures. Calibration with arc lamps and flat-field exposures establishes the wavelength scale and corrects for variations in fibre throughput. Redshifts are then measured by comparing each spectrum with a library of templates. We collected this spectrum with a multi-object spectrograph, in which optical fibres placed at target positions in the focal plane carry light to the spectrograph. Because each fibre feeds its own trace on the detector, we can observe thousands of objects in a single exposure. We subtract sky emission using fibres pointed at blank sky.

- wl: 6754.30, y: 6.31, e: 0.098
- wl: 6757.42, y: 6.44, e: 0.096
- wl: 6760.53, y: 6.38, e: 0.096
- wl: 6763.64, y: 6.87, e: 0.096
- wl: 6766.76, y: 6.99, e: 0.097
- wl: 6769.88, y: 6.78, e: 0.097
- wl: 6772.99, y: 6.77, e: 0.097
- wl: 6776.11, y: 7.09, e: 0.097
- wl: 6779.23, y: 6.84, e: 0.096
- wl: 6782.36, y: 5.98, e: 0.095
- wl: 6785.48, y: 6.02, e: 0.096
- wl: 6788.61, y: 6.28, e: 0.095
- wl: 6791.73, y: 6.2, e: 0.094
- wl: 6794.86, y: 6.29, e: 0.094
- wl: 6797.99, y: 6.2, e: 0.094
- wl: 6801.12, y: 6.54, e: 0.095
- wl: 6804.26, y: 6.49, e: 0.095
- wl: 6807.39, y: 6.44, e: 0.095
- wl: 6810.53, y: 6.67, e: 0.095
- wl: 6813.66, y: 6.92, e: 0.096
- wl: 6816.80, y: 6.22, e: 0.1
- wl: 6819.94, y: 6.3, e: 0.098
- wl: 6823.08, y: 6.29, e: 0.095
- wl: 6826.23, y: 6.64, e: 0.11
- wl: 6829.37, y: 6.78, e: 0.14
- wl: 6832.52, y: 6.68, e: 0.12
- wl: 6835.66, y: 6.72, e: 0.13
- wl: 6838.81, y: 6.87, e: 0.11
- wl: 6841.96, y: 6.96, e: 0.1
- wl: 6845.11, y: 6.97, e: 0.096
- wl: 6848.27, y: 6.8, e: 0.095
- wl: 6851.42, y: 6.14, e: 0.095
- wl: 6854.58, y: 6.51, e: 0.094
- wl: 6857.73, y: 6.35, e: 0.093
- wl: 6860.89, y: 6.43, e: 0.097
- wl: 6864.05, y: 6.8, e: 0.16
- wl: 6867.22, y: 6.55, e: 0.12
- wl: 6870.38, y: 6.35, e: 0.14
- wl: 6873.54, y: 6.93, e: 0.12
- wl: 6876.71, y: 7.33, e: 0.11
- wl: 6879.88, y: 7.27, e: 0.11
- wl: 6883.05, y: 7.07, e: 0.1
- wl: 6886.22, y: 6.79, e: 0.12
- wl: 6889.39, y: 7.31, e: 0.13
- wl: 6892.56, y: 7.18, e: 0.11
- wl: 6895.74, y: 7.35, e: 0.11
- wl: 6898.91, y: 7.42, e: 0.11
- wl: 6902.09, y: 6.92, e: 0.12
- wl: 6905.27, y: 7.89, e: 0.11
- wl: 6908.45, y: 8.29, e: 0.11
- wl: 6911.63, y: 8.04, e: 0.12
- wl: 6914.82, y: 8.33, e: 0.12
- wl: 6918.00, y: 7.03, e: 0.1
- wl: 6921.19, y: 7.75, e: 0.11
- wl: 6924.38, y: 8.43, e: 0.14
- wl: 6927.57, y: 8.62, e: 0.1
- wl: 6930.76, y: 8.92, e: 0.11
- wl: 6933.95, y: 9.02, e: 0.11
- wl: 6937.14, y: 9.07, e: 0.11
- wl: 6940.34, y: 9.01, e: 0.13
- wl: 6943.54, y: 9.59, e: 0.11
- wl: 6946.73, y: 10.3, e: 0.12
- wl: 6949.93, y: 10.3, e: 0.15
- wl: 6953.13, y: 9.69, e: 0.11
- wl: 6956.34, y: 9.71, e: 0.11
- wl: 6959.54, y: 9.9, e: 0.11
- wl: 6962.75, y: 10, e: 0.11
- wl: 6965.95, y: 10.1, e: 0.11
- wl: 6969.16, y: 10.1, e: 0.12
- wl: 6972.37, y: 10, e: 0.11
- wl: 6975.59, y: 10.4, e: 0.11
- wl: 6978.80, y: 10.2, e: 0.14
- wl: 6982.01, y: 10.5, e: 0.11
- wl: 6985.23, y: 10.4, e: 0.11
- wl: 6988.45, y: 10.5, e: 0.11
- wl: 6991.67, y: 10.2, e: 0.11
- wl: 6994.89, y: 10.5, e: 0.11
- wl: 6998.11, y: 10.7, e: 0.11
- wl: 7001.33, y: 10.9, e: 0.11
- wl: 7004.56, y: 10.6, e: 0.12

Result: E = 6908.45 AA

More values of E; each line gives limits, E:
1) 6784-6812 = 6810.53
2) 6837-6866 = 6845.11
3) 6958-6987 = 6982.01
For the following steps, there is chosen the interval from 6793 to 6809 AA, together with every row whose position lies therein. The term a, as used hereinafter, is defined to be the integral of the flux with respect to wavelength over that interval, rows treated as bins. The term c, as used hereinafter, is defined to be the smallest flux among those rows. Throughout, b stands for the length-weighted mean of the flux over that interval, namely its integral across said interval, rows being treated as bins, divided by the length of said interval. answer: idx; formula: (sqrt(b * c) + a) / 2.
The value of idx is 54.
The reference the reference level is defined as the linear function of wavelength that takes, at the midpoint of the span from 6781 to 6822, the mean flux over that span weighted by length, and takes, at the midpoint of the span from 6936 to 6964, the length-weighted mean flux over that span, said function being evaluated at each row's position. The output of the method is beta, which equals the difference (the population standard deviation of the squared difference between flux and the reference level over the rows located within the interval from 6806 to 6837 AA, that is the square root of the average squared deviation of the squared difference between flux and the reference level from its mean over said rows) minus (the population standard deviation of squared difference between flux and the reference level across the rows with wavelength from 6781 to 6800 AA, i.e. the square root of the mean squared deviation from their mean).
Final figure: 0.1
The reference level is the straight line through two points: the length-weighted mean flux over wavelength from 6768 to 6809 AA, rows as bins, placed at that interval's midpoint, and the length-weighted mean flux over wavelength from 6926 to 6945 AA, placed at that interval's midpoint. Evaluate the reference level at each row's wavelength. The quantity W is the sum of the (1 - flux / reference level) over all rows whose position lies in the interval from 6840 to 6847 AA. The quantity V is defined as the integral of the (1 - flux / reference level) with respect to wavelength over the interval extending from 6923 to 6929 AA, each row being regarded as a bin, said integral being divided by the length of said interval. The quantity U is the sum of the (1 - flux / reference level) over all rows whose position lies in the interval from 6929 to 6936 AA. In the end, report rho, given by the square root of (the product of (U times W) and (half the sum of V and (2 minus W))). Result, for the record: 0.02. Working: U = 0.00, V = 0.04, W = 0.12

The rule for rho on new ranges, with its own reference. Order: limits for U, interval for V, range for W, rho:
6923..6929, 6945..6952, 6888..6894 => 0.12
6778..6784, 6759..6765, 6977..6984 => 0.05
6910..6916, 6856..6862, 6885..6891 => 0.17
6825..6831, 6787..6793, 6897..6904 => 0.18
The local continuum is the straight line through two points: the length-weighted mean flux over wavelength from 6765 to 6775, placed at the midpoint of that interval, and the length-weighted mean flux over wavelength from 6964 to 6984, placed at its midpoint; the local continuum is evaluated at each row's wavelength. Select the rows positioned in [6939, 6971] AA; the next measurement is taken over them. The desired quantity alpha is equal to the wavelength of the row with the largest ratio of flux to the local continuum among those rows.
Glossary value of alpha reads 6946.73 AA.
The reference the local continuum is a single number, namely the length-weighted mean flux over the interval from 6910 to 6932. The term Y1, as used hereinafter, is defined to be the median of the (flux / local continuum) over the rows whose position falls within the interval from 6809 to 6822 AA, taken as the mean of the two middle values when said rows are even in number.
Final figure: 0.80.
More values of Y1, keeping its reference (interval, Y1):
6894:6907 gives 0.91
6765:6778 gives 0.85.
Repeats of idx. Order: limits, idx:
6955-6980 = 131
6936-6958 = 111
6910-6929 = 80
